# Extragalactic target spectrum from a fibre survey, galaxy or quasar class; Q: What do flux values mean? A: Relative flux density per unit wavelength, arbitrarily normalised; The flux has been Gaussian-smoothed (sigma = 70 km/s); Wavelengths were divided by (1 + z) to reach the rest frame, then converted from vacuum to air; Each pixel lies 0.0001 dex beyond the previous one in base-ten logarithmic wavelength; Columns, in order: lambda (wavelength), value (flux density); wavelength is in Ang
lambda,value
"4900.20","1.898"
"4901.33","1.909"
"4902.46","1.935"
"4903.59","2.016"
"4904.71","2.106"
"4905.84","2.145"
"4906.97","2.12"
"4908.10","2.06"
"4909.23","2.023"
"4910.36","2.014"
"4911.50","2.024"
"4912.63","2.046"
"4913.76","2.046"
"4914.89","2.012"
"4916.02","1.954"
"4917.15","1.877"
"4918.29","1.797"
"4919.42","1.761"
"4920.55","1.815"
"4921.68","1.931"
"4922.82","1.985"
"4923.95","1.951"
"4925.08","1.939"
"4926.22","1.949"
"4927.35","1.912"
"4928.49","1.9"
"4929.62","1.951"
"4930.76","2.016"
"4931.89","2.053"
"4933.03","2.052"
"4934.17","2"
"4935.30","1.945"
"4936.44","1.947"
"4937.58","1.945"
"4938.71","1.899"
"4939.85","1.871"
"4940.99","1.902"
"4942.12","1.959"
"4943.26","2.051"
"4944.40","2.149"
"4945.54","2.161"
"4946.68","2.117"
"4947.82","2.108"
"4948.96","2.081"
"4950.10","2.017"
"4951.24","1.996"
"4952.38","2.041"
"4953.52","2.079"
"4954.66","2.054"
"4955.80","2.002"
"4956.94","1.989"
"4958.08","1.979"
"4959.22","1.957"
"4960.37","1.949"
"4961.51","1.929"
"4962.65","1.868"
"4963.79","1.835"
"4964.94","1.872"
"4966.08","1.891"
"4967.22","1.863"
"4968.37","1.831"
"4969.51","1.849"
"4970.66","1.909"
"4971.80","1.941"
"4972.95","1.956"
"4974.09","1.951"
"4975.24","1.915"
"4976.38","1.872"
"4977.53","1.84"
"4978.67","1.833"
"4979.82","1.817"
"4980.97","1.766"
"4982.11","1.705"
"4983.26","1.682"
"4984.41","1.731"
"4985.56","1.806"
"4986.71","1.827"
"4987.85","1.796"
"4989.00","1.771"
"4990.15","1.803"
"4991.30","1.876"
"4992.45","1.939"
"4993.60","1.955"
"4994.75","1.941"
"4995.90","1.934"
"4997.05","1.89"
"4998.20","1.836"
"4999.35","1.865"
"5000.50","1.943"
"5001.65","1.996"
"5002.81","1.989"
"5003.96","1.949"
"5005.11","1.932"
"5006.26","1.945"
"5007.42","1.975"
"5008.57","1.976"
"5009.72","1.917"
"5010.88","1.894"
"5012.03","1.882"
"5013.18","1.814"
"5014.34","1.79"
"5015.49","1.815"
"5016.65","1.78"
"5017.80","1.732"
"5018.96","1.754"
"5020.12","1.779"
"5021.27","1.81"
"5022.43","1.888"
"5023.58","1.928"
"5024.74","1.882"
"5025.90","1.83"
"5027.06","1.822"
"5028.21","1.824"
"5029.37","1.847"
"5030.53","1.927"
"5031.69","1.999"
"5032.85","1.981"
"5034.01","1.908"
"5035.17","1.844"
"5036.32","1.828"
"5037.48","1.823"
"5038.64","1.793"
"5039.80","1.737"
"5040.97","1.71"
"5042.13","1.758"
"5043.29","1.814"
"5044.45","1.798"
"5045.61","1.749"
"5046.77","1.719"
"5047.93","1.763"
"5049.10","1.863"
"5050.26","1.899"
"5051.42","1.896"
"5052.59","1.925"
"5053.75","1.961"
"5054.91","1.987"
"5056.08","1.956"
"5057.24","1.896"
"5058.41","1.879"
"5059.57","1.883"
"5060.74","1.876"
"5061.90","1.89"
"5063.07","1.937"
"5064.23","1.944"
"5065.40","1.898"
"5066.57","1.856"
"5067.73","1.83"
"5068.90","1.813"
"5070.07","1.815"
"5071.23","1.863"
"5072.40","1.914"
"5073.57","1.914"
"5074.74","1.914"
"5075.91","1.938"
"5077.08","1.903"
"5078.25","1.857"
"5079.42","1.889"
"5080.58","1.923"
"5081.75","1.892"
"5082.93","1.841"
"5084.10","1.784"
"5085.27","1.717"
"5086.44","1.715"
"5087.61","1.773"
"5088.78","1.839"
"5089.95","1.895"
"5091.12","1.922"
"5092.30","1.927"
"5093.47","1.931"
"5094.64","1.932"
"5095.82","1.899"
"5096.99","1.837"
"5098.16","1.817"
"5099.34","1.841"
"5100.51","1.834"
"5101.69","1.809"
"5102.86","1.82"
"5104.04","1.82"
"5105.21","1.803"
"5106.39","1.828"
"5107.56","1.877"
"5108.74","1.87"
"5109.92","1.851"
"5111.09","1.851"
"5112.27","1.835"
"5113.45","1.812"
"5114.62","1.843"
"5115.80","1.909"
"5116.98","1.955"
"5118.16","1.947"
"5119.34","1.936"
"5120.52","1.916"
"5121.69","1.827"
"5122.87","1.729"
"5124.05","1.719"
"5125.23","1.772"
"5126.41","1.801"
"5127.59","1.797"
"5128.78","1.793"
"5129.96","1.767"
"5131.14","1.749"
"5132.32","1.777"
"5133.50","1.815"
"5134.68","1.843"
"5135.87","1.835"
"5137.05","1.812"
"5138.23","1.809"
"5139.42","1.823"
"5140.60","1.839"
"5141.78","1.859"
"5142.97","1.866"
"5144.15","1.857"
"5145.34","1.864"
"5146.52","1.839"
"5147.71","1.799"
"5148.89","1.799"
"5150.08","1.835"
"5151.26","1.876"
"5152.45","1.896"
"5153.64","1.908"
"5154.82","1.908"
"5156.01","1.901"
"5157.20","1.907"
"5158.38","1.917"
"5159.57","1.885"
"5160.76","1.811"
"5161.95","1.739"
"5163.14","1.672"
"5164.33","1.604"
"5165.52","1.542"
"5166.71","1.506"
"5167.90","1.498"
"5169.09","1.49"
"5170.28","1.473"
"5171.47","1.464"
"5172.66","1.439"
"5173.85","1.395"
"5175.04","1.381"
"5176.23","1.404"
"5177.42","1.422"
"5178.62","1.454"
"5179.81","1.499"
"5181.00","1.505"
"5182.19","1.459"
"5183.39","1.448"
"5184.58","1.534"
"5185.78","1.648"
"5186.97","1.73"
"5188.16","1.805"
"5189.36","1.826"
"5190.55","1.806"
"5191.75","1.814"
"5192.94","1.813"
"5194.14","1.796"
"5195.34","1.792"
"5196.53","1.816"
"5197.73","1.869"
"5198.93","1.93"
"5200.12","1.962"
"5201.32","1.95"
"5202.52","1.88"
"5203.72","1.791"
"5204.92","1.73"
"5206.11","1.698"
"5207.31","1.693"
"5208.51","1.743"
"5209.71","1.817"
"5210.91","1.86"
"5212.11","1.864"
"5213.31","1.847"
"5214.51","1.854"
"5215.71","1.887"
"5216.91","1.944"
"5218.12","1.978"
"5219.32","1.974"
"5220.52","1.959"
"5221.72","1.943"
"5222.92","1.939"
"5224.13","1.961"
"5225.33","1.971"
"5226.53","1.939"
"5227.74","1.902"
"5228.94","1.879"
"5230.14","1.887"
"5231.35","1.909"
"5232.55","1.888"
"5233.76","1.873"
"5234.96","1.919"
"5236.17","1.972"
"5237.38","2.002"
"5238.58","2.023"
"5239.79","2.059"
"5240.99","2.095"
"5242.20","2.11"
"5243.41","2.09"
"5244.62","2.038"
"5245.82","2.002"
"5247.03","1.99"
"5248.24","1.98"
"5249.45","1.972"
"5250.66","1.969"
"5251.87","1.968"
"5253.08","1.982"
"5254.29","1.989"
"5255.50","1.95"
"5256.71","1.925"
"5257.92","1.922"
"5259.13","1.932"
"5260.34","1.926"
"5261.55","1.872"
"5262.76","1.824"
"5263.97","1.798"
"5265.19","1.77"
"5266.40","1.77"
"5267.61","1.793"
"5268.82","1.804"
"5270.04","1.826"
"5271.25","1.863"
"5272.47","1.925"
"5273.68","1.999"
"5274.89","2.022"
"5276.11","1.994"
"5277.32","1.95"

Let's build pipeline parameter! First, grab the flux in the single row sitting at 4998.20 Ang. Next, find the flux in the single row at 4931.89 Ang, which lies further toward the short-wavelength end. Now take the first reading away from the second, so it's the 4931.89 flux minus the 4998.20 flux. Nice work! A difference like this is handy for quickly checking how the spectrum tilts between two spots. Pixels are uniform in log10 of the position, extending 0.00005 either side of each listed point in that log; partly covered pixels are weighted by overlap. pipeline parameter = 0.22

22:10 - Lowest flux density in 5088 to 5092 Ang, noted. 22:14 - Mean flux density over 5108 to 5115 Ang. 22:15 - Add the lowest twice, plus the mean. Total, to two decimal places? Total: 5.52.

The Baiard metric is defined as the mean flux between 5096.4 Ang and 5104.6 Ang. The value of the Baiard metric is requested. 1.83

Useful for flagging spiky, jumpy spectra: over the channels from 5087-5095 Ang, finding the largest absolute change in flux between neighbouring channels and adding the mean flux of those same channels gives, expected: 1.95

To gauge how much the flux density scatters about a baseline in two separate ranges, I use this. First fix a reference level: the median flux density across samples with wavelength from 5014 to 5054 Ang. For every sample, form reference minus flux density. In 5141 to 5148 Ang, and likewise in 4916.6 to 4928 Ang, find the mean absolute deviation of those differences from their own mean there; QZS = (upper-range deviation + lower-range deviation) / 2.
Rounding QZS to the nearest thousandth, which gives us 0.041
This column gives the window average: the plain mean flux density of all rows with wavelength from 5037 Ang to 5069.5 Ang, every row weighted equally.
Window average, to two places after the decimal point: 1.85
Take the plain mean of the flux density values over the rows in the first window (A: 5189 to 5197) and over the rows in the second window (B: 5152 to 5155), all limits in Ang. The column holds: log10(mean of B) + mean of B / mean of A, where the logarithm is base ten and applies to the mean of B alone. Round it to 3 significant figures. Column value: 1.33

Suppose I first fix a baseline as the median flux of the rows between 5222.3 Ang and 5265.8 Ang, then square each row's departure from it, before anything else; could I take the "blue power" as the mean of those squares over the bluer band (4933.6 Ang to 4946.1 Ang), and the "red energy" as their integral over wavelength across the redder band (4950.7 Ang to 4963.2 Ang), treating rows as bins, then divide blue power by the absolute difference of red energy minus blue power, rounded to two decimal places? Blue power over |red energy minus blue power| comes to 0.22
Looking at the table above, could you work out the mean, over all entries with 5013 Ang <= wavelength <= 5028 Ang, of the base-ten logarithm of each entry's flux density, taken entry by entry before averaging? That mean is 0.26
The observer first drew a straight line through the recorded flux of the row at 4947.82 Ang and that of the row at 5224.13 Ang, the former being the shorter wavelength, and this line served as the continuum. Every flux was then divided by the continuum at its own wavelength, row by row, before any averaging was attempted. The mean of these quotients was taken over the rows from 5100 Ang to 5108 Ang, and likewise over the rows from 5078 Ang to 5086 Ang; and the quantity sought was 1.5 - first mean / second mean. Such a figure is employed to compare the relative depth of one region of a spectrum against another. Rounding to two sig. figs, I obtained 0.50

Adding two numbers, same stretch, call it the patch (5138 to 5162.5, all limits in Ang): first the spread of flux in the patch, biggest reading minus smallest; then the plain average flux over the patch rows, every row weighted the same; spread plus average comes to 2.03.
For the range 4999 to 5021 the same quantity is 2.14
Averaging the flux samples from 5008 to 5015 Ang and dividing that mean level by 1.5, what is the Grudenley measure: 1.25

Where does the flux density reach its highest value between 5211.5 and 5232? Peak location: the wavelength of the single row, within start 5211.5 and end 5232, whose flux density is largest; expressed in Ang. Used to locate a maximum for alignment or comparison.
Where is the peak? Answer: 5218.12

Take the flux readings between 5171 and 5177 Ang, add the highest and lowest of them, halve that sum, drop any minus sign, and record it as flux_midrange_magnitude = 1.42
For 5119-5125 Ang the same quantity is 1.83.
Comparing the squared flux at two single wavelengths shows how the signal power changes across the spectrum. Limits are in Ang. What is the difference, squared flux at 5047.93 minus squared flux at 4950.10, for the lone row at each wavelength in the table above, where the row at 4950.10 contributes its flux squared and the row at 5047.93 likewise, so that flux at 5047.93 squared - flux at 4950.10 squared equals -1.0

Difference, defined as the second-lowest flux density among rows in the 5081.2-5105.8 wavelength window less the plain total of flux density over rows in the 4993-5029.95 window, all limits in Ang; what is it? -58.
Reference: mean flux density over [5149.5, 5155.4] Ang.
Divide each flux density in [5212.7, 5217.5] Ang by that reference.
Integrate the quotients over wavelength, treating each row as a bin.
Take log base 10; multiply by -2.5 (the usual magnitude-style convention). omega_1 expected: -1.70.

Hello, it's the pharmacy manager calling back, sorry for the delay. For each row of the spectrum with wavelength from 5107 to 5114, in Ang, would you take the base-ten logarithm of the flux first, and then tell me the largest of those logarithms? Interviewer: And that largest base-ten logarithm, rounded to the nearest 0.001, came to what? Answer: 0.273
